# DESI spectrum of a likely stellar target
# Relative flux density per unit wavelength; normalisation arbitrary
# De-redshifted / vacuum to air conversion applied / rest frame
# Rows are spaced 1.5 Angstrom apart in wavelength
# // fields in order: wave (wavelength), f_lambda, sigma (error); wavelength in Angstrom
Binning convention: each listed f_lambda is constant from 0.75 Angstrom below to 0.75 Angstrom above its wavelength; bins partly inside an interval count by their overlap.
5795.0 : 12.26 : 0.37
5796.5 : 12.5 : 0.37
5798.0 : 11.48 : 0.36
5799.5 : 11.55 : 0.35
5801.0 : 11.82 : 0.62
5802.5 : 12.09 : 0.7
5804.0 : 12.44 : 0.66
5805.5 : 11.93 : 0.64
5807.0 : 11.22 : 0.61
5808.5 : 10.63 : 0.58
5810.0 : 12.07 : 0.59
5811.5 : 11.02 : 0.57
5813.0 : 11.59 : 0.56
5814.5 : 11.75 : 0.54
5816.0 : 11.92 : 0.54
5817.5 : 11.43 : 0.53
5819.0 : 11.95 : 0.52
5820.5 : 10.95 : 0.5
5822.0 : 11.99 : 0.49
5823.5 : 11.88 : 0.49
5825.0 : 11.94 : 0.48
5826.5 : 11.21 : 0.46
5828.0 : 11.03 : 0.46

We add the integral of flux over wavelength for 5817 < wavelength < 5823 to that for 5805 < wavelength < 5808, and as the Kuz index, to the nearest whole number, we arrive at 104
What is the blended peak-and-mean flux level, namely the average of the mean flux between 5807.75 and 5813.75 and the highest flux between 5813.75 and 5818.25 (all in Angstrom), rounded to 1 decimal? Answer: 11.6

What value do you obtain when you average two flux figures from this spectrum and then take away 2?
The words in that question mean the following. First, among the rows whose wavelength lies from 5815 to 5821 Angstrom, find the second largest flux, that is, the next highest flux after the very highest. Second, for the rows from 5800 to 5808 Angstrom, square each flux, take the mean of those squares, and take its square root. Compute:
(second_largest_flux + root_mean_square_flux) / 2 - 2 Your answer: 9.91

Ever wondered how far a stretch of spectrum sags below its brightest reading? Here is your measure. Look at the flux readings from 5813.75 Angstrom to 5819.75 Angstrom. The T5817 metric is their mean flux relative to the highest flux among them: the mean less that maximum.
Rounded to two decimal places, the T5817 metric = -0.19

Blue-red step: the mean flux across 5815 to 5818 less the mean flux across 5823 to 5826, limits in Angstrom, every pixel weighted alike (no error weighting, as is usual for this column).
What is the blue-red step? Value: -0.2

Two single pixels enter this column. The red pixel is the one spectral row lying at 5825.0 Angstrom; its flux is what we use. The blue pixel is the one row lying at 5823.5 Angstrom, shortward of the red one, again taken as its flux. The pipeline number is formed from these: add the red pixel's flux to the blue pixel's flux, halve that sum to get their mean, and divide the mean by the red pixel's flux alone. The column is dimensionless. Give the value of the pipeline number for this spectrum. 1.00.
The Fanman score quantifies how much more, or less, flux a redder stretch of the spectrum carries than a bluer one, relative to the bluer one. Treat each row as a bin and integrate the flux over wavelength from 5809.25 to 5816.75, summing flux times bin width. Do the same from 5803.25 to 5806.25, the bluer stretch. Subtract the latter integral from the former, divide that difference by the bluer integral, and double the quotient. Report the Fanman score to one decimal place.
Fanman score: 2.8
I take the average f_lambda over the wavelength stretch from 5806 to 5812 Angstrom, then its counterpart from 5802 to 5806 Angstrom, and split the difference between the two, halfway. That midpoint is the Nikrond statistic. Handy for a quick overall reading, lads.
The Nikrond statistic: 11.7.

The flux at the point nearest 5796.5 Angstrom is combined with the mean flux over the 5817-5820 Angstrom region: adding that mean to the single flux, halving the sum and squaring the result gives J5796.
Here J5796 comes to 146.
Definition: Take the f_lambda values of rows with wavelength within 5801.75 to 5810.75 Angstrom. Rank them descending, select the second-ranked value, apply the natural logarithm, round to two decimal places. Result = 2.49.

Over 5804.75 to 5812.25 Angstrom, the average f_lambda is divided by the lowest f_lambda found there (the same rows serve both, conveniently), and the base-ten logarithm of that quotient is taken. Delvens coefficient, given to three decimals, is 0.029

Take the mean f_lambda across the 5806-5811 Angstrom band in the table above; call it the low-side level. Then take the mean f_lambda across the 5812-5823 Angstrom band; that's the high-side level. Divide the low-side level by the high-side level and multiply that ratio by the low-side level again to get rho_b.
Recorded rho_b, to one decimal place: 11.0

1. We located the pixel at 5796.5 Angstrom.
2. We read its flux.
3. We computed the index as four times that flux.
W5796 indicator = 50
